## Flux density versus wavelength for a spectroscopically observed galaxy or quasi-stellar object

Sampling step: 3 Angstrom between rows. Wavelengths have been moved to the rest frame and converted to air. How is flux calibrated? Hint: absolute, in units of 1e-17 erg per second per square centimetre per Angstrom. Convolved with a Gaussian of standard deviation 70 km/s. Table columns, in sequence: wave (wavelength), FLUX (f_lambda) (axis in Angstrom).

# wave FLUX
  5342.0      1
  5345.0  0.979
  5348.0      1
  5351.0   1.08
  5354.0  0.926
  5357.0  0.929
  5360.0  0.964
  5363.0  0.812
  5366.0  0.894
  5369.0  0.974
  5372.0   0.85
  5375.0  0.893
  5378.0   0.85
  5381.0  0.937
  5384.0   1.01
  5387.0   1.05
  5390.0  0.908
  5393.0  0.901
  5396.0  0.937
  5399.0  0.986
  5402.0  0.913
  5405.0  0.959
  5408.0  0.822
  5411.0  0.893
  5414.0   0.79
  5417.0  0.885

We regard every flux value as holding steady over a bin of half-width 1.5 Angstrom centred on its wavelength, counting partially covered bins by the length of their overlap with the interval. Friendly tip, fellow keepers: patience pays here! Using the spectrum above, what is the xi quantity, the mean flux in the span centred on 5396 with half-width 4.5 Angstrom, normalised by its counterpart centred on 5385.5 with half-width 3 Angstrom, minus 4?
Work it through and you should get -3.09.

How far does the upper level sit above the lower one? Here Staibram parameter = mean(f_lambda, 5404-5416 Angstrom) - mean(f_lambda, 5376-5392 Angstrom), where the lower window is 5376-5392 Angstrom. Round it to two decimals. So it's -0.08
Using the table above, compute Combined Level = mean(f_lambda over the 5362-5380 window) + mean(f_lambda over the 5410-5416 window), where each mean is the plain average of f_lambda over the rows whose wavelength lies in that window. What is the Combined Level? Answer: 1.72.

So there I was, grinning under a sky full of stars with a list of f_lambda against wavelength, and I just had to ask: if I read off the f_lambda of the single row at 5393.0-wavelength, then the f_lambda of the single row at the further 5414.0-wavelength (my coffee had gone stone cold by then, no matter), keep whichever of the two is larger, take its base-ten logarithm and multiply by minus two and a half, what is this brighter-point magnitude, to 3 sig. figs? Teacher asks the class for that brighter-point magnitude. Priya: 0.113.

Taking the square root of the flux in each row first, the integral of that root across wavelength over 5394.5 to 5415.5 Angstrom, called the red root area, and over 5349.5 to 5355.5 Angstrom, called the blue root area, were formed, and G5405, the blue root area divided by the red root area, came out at 0.3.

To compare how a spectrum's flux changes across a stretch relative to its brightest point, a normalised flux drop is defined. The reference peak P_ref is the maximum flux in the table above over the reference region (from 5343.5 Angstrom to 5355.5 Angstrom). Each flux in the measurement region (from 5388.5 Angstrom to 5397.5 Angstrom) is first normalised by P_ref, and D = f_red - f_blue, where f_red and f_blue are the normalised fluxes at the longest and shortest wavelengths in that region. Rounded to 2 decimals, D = 0.03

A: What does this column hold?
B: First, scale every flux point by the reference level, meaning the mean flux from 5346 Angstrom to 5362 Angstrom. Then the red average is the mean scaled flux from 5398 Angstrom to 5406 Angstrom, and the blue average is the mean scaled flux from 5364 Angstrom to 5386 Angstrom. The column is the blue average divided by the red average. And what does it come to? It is 0.96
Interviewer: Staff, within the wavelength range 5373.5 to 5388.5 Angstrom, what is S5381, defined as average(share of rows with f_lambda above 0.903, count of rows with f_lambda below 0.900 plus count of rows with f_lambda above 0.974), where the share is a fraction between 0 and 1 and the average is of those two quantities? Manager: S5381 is 2.3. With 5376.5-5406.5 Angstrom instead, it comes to 2.4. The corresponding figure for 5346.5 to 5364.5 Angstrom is 1.9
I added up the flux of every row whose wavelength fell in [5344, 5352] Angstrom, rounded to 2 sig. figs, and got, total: 3.1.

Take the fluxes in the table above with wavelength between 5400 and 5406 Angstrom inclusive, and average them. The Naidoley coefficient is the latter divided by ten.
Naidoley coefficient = 0.094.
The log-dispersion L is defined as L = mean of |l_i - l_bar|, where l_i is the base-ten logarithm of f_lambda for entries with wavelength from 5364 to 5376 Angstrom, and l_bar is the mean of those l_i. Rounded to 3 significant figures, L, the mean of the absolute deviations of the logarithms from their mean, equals 0.0168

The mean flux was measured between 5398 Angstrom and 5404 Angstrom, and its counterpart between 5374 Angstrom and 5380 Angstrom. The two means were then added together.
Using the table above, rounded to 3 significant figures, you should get 1.82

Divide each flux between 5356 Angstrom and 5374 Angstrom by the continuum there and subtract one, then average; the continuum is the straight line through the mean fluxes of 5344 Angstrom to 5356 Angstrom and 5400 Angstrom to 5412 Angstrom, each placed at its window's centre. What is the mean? -0.07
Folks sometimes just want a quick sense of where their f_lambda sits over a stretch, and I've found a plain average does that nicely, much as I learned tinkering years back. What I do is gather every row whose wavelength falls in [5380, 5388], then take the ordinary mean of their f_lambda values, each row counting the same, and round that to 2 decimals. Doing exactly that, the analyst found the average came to 1.00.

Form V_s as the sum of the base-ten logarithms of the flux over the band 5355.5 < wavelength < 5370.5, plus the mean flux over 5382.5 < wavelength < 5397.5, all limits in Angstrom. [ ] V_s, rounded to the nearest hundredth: 0.76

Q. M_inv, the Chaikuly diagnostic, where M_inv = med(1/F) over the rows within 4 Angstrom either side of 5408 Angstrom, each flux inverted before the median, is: 1.120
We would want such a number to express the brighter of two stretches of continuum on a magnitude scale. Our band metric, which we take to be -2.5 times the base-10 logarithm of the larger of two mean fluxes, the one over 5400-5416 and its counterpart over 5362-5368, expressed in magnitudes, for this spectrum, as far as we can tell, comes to 0.14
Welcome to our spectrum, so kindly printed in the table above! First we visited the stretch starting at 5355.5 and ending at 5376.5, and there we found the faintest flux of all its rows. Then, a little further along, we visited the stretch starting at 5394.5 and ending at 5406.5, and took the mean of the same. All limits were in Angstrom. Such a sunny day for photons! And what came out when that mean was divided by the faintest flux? 1.17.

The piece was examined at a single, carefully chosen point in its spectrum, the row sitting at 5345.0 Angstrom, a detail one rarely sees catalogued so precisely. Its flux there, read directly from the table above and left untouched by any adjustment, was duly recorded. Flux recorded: 0.979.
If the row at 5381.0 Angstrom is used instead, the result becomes 0.937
